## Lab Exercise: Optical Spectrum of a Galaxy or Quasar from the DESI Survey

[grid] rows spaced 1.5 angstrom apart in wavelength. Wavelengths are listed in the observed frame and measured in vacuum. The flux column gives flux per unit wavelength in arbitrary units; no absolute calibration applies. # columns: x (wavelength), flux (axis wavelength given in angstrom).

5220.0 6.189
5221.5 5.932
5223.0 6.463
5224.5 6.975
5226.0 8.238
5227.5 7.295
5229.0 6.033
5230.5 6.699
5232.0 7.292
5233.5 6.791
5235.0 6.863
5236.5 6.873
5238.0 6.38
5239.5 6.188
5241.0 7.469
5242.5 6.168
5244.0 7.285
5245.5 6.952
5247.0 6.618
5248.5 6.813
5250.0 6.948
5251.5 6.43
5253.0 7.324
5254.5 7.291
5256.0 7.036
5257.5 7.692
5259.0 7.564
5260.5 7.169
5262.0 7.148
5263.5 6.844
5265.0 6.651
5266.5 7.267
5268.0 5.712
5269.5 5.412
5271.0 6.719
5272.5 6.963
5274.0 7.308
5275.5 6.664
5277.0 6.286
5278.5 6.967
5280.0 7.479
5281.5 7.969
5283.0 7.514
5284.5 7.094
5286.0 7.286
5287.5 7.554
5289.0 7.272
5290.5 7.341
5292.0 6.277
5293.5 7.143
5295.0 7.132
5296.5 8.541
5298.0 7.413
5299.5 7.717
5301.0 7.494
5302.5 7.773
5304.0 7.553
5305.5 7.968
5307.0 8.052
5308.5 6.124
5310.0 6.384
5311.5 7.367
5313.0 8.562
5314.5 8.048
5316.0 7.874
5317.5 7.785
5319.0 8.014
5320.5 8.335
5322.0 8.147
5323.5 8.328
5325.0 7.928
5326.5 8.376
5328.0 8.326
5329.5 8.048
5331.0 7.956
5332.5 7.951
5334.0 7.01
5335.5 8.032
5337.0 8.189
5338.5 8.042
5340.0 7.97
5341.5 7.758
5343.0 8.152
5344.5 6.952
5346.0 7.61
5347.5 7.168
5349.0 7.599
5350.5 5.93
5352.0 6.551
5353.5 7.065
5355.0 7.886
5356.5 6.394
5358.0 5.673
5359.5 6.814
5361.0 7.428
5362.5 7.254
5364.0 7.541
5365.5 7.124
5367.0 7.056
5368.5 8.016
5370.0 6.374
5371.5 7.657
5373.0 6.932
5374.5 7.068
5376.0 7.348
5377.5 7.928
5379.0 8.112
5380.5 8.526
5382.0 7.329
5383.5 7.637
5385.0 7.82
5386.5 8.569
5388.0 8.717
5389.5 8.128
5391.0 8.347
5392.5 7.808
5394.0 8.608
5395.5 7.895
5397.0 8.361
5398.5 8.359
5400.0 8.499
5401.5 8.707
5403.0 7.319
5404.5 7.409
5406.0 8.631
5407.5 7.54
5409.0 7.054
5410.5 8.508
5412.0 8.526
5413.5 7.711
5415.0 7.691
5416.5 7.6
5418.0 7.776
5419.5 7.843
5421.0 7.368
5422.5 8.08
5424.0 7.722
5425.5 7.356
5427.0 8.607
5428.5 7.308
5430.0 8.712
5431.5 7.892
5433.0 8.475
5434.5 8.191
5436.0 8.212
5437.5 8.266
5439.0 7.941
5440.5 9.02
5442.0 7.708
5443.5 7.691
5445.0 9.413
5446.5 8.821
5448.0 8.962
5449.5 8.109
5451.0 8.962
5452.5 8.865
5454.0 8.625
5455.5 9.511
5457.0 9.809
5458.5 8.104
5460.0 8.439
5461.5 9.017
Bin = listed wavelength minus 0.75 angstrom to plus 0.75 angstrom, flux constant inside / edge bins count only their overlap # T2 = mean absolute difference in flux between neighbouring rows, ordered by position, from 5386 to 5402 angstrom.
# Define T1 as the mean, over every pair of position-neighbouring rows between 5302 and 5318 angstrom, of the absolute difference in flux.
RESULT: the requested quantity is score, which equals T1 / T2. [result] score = 1.5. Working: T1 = 0.59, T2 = 0.38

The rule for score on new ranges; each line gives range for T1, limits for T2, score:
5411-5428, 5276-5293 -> 1.0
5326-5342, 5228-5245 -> 0.5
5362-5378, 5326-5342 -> 2.1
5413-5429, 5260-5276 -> 0.9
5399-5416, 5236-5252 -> 1.2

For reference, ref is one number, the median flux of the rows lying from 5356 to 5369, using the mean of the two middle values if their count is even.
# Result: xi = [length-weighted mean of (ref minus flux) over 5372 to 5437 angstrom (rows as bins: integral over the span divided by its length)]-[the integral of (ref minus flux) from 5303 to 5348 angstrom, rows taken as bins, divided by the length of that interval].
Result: -0.2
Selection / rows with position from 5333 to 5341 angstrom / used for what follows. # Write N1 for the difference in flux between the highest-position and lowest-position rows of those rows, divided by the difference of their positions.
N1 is 0.16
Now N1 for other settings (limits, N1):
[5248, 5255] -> 0.08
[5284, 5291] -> 0.04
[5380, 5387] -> 0.01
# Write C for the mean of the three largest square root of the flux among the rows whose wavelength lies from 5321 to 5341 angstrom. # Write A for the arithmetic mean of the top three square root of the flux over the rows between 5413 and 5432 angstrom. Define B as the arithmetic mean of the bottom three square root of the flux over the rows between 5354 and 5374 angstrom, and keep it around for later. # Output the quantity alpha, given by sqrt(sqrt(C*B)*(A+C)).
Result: 3.94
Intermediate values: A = 2.91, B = 2.48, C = 2.89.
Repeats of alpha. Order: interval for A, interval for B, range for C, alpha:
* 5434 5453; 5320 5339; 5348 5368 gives 4.00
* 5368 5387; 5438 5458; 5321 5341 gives 4.05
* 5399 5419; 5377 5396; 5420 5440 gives 4.08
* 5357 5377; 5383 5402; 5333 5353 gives 3.98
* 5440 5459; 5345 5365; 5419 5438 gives 4.02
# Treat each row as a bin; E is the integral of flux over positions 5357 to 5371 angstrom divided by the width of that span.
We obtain 7.0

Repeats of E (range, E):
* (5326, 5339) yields 8.0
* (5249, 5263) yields 7.2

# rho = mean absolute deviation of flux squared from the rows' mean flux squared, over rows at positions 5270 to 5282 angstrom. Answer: 5.8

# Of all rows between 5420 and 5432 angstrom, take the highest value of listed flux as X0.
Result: 8.712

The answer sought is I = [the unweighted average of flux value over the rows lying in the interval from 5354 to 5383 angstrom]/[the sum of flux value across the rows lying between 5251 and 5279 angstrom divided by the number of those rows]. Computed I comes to 1.06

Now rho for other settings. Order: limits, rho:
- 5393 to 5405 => 7.2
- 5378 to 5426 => 6.9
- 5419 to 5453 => 8.2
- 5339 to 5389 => 8.2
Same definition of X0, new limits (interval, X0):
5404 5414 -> 8.631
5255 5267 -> 7.692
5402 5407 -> 8.631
